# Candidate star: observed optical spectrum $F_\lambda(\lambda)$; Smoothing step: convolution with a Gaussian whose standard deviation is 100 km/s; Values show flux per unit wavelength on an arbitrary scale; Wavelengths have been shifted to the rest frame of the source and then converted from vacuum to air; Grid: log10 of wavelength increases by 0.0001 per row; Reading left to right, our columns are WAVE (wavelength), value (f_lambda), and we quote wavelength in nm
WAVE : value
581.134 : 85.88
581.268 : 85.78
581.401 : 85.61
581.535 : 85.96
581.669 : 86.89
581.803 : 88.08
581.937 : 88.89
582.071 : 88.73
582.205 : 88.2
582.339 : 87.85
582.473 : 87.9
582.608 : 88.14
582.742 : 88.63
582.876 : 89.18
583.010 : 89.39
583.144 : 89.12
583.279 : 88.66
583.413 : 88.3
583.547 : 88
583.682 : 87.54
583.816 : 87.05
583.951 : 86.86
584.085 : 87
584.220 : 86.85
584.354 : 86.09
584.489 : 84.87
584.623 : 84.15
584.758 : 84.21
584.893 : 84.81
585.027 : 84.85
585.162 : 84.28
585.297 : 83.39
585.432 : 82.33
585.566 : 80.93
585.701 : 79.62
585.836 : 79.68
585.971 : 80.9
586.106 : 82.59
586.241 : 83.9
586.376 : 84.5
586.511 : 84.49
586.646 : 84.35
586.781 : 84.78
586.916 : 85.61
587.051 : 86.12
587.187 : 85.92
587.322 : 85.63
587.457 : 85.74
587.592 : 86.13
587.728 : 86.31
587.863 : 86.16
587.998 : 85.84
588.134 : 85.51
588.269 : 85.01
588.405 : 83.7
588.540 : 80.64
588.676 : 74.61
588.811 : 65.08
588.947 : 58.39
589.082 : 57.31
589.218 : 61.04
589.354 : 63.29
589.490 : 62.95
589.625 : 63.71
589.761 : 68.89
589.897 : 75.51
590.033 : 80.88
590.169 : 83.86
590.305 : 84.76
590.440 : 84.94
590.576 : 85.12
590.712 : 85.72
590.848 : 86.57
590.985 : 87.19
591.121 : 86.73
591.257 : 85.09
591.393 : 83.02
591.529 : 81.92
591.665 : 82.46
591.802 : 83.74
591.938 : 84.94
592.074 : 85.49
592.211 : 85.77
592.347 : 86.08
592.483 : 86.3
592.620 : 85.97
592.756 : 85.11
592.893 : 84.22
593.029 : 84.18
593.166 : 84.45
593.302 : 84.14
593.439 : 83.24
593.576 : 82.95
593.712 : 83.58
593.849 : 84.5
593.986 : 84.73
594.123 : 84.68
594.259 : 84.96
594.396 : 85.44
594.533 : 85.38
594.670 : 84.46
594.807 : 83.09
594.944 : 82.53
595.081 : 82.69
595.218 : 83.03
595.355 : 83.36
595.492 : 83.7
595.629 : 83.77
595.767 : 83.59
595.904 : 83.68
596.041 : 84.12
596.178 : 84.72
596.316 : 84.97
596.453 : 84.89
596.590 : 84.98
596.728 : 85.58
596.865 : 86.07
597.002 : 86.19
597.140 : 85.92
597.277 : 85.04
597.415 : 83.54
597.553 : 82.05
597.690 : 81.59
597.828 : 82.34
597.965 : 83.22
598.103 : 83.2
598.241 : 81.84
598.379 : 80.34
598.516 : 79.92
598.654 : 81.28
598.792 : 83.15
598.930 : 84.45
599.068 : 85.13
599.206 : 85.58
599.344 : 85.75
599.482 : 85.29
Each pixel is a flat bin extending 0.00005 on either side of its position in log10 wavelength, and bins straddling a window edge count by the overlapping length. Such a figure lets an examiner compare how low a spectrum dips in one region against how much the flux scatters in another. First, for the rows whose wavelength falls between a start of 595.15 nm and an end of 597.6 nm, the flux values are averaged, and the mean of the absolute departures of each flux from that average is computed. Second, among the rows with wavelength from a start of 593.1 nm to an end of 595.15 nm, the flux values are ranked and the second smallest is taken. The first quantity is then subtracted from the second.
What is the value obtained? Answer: 82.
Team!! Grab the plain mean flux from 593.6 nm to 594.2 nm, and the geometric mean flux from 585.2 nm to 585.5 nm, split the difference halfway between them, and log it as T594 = 83.6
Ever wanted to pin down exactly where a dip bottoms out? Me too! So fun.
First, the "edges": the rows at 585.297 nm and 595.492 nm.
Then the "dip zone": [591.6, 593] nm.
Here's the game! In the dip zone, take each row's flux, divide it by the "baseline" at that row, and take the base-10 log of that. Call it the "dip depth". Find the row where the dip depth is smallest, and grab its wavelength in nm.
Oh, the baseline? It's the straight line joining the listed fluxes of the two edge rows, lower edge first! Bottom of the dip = 591.665 nm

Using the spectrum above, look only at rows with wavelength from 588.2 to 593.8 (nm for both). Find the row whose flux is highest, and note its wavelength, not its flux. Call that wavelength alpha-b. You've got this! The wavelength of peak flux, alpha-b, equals 590.985 nm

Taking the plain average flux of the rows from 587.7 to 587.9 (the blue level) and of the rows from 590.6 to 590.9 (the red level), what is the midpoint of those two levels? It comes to 86.2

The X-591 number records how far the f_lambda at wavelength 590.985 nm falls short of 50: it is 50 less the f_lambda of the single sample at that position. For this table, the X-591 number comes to -37.2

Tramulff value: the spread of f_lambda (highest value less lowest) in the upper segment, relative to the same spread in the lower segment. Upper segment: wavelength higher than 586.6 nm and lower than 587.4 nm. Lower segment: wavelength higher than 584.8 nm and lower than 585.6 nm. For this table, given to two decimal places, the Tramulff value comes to 0.45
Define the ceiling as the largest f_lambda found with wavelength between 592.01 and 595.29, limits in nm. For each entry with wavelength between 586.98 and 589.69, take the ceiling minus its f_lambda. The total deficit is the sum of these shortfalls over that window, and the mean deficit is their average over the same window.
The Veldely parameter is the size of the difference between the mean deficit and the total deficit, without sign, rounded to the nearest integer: 187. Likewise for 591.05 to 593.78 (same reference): 35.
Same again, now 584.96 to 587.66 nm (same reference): 48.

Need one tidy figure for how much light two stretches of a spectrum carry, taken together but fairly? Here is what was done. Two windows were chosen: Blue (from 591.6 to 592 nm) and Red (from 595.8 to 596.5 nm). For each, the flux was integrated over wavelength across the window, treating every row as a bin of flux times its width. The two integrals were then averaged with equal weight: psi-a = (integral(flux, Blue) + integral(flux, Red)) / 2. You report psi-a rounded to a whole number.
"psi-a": 46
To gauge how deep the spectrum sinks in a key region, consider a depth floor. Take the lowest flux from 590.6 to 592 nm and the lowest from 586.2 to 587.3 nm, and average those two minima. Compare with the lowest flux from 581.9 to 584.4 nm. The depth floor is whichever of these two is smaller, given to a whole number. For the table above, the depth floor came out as 83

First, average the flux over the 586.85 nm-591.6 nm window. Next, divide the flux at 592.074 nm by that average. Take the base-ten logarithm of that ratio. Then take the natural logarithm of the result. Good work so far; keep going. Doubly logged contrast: -3.42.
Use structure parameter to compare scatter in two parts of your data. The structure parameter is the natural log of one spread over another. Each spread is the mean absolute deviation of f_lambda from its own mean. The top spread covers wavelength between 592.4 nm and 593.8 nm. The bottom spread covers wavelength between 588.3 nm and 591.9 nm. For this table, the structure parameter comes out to -2.4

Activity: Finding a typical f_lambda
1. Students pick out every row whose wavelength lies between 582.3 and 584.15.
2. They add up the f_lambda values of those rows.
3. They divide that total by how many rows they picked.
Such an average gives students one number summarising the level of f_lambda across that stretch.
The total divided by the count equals 88.1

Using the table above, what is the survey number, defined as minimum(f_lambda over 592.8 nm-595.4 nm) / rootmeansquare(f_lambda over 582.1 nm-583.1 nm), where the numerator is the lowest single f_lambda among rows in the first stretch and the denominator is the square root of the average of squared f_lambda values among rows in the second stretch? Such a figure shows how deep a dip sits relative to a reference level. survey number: 0.93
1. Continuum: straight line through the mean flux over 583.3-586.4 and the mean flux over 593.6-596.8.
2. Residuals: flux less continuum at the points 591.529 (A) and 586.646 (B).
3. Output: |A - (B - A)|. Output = 4.7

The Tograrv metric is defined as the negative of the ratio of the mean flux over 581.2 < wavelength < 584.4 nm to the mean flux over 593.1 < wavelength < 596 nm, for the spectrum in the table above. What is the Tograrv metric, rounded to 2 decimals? -1.05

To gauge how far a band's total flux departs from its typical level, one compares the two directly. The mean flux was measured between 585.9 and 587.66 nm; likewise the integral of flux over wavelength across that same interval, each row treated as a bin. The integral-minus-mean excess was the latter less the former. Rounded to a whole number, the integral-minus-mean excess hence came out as 64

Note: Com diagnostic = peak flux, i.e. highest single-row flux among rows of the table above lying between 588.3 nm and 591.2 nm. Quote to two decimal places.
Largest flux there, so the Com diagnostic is 87.19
